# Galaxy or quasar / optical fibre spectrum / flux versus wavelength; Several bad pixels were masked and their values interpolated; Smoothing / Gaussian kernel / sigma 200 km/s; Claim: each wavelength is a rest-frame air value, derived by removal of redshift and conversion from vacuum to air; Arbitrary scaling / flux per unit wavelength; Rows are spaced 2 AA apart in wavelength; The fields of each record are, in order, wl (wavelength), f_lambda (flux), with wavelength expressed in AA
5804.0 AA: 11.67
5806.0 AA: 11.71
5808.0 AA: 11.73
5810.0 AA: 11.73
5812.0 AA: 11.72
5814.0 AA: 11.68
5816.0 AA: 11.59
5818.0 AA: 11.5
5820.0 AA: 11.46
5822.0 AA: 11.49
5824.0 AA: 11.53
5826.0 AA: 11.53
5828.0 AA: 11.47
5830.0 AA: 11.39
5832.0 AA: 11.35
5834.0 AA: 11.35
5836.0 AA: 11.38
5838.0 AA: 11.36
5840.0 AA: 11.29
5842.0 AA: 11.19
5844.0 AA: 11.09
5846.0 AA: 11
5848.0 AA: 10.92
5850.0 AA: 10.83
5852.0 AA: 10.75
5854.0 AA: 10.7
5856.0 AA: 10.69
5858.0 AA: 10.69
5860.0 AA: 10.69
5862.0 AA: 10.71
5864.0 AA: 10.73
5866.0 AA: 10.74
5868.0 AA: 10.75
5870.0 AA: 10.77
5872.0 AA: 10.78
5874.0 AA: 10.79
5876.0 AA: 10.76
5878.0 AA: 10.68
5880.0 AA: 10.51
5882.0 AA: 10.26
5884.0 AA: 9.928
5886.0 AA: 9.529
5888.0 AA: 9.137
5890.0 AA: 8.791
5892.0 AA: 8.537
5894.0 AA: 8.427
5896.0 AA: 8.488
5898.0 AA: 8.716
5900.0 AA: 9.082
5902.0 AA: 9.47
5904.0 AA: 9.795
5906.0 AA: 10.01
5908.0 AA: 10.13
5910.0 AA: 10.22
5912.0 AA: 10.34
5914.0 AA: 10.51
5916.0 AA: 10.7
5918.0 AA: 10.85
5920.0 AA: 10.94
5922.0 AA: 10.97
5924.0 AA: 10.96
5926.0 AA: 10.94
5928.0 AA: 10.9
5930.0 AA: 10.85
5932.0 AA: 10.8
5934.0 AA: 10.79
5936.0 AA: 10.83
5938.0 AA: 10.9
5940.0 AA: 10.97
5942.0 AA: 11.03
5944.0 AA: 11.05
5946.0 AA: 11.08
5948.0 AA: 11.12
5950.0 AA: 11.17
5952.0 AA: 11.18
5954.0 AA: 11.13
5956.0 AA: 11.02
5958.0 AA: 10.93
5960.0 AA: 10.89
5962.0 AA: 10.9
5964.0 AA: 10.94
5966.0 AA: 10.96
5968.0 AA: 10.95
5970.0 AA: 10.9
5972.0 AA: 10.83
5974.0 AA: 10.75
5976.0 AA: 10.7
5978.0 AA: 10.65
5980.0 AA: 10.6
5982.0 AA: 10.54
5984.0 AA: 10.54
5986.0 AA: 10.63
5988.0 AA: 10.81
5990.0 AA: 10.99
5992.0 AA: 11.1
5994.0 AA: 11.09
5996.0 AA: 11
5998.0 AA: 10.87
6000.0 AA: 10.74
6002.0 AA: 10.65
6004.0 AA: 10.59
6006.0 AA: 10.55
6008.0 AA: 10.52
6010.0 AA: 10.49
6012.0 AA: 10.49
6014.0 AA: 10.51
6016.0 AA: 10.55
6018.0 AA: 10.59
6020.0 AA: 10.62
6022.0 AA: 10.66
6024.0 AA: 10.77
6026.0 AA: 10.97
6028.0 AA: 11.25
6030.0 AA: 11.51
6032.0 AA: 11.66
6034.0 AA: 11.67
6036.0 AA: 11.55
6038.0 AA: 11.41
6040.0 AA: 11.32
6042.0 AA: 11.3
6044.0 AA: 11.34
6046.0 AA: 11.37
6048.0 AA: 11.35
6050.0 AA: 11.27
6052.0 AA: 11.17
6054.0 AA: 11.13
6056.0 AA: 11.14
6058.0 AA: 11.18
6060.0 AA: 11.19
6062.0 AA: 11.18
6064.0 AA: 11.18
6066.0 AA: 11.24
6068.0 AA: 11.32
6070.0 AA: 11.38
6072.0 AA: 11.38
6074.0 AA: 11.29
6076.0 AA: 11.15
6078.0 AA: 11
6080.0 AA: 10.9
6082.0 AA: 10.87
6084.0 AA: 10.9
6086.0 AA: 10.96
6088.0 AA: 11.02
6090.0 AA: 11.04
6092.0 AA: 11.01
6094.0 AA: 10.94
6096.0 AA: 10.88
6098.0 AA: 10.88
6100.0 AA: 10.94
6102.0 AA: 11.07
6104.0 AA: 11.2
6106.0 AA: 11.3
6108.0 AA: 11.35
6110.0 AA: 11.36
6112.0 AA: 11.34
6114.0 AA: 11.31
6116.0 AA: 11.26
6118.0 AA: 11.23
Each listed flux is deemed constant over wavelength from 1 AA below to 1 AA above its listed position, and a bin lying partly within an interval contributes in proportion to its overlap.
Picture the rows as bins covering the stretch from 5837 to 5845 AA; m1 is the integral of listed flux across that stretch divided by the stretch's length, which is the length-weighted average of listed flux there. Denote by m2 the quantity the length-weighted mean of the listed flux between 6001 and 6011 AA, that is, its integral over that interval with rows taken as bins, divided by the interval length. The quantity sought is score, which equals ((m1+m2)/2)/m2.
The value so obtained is 1.03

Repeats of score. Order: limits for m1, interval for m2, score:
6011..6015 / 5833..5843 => 0.96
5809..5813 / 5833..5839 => 1.02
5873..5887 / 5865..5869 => 0.98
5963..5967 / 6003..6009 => 1.02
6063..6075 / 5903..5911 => 1.06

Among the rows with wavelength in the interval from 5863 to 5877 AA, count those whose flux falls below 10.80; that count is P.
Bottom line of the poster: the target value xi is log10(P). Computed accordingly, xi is 0.85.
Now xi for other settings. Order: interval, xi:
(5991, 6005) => 0.48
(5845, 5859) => 0.60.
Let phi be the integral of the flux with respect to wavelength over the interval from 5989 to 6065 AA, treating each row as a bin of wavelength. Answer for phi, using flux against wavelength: 838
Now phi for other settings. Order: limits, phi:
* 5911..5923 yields 129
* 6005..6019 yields 147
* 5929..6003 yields 806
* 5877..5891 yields 138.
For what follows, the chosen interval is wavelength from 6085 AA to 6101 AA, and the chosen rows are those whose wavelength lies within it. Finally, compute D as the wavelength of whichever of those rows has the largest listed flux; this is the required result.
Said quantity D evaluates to 6090.0 AA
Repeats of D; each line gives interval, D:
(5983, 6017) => 5992.0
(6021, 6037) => 6034.0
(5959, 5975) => 5966.0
